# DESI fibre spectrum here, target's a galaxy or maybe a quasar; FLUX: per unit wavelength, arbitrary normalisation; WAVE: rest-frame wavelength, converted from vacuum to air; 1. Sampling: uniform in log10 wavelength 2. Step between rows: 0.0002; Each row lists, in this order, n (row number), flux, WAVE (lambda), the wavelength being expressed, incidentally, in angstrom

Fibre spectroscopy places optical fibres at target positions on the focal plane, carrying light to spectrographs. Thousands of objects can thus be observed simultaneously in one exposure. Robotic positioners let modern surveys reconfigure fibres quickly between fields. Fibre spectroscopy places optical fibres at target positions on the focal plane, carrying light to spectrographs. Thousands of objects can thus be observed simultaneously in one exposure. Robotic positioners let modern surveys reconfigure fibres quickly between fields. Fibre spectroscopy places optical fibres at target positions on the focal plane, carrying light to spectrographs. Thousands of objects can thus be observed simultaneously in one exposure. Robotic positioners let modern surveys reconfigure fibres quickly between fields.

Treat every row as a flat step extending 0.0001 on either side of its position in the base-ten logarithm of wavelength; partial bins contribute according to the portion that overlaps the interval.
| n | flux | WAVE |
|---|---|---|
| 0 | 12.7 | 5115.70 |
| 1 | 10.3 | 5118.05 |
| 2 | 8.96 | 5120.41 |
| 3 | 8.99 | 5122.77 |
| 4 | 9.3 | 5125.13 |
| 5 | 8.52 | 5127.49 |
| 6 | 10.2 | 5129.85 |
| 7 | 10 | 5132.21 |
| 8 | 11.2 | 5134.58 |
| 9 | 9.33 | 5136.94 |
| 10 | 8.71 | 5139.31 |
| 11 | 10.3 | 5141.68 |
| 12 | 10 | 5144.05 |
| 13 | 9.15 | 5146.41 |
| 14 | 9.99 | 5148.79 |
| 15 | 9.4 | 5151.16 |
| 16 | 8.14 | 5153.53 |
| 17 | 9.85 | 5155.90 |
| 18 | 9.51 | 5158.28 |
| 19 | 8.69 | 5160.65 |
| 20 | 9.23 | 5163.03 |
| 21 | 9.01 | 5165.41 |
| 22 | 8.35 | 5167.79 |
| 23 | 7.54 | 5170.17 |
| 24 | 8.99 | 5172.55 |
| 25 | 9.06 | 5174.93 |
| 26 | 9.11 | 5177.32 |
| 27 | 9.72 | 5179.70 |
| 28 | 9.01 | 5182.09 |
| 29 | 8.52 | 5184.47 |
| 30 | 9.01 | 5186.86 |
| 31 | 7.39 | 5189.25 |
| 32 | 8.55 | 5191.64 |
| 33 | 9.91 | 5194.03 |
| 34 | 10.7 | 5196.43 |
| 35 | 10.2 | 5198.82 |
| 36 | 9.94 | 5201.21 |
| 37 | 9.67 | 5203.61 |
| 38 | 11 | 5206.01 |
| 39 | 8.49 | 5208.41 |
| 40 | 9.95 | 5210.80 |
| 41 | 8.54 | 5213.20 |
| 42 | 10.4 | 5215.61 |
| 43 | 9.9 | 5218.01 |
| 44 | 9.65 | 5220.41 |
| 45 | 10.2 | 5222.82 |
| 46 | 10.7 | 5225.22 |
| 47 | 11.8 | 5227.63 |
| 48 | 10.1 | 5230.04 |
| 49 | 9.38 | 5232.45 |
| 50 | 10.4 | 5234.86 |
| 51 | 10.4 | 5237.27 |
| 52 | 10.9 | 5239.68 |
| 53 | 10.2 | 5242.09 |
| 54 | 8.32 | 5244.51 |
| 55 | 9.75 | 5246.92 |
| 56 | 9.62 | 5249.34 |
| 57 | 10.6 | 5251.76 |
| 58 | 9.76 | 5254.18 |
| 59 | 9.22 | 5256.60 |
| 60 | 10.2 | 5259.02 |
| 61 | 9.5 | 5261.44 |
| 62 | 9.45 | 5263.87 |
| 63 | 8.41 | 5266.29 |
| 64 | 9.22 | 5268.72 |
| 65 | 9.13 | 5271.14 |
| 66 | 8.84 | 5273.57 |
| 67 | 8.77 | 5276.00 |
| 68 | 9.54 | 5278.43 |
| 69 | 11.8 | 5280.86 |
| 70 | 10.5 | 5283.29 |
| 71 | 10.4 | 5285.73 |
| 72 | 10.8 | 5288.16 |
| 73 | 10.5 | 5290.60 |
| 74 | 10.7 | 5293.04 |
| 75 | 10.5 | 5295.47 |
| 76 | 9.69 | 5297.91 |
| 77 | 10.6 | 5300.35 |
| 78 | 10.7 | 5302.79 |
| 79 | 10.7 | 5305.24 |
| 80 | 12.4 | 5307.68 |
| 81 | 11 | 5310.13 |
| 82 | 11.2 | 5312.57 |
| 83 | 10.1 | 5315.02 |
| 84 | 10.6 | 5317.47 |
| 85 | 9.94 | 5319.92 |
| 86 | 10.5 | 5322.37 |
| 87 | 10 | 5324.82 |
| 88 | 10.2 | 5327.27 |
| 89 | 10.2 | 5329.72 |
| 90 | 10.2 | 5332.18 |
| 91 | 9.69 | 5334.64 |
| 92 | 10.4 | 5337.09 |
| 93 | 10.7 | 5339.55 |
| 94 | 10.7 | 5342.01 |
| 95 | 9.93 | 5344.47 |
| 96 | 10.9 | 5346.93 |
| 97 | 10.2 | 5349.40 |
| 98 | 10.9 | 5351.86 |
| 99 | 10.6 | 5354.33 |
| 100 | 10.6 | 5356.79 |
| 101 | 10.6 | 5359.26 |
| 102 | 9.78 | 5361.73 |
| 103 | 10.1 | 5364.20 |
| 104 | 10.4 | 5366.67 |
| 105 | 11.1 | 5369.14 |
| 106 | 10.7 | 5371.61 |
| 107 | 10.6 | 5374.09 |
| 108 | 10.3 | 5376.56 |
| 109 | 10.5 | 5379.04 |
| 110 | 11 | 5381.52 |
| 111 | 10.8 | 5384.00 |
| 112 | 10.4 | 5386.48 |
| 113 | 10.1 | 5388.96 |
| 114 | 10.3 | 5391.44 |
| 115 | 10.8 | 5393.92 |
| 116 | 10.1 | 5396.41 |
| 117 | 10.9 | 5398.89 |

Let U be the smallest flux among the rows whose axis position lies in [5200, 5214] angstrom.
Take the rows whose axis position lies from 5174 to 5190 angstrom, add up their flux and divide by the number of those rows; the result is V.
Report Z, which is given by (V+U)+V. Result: 26.2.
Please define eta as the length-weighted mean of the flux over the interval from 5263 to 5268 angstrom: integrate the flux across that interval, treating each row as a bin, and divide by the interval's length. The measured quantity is 8.9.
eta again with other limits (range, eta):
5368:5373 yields 10.9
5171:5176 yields 8.9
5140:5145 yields 10.0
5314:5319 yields 10.3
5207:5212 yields 9.3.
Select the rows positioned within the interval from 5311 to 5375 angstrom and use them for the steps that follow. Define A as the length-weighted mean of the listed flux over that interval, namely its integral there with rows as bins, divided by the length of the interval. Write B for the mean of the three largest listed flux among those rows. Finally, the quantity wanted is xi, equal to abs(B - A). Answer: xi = 0.6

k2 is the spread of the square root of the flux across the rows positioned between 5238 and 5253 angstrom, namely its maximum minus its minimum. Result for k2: 0.42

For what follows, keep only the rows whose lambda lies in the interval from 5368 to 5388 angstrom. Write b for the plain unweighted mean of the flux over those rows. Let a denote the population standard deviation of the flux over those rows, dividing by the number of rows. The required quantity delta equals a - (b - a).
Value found -10.1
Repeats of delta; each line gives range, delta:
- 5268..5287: -7.8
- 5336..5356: -9.9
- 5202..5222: -8.1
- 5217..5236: -8.9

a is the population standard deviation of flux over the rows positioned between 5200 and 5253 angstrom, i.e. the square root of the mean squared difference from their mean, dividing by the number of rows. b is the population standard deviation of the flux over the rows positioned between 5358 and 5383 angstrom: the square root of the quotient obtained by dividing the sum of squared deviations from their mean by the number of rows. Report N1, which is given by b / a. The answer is 0.5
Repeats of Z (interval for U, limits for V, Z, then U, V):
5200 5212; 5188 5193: 24.4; 8.49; 8.0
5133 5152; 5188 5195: 25.9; 8.71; 8.6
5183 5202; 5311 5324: 28.3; 7.39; 10.5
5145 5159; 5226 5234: 29.0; 8.14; 10.4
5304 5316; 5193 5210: 30.1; 10.1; 10.0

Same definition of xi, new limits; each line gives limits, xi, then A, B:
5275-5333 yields 1.3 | 10.5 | 11.8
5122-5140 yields 0.9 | 9.6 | 10.5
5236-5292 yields 1.3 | 9.8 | 11.2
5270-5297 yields 1.0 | 10.1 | 11.1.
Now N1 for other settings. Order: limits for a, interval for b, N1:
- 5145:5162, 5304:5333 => 1.1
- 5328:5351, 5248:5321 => 2.4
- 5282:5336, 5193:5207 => 0.8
